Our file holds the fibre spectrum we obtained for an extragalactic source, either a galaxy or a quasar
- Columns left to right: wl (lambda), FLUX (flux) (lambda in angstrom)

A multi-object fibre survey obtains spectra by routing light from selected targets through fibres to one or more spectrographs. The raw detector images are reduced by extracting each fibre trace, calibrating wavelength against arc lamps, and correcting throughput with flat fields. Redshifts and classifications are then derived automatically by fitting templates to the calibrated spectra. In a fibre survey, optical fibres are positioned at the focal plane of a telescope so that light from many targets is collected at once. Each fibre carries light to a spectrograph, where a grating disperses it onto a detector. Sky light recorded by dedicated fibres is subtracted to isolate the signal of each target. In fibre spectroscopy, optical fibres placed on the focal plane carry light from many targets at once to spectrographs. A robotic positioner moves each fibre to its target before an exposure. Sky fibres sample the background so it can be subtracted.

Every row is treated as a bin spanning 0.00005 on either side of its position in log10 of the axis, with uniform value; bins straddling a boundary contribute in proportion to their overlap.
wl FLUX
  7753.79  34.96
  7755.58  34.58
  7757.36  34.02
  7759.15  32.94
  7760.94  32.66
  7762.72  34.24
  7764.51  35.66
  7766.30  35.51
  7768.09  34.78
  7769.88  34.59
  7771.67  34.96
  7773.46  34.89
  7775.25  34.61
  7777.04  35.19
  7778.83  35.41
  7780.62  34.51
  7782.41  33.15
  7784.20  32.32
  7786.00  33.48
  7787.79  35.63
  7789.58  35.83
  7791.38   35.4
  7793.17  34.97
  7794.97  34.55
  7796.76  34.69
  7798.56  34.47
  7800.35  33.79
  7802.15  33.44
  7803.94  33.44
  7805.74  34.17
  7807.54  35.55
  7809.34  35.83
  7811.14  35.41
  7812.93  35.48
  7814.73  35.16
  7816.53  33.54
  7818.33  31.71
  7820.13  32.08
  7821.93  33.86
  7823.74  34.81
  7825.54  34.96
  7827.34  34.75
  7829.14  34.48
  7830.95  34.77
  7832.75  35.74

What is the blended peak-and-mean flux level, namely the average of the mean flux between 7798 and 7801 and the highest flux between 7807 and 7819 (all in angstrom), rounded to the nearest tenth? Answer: 35.0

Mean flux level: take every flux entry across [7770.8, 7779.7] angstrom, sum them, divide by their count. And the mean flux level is 35.0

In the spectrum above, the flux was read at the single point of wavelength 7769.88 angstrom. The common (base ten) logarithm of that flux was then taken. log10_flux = 1.54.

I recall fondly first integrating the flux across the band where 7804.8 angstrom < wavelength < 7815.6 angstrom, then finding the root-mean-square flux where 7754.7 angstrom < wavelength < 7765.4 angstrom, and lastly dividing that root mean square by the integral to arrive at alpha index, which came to 0.0894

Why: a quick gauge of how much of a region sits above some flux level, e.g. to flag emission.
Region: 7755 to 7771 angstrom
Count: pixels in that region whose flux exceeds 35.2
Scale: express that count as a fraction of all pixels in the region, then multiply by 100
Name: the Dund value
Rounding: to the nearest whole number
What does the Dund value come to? 22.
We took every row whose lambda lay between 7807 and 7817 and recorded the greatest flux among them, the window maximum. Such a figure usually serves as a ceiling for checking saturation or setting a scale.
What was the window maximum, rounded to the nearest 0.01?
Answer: 35.83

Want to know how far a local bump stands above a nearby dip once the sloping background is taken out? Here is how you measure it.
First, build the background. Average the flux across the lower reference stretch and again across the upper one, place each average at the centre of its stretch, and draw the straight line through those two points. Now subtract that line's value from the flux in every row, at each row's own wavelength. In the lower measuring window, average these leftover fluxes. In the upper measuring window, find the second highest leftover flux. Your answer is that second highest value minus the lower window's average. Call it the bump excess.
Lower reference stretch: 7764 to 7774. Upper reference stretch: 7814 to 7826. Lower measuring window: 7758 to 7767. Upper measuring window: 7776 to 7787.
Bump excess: 1.4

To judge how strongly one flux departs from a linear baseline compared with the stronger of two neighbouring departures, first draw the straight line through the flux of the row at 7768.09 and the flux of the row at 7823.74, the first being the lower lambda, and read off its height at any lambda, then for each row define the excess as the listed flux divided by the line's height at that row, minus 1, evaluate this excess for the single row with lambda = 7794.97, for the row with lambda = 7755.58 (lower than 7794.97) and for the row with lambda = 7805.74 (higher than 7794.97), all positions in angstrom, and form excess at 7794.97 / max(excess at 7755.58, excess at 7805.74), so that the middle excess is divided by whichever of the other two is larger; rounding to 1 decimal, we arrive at 1.3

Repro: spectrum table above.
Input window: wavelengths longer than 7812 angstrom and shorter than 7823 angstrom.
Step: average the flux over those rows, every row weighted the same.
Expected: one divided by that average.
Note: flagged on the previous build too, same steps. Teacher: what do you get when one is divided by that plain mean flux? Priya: 0.0297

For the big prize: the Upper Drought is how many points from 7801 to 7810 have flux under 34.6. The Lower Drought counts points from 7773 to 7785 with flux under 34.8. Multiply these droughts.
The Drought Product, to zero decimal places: 12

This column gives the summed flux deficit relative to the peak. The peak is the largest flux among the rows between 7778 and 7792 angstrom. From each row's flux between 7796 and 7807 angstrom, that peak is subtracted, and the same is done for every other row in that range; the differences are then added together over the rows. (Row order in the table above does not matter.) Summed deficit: -11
